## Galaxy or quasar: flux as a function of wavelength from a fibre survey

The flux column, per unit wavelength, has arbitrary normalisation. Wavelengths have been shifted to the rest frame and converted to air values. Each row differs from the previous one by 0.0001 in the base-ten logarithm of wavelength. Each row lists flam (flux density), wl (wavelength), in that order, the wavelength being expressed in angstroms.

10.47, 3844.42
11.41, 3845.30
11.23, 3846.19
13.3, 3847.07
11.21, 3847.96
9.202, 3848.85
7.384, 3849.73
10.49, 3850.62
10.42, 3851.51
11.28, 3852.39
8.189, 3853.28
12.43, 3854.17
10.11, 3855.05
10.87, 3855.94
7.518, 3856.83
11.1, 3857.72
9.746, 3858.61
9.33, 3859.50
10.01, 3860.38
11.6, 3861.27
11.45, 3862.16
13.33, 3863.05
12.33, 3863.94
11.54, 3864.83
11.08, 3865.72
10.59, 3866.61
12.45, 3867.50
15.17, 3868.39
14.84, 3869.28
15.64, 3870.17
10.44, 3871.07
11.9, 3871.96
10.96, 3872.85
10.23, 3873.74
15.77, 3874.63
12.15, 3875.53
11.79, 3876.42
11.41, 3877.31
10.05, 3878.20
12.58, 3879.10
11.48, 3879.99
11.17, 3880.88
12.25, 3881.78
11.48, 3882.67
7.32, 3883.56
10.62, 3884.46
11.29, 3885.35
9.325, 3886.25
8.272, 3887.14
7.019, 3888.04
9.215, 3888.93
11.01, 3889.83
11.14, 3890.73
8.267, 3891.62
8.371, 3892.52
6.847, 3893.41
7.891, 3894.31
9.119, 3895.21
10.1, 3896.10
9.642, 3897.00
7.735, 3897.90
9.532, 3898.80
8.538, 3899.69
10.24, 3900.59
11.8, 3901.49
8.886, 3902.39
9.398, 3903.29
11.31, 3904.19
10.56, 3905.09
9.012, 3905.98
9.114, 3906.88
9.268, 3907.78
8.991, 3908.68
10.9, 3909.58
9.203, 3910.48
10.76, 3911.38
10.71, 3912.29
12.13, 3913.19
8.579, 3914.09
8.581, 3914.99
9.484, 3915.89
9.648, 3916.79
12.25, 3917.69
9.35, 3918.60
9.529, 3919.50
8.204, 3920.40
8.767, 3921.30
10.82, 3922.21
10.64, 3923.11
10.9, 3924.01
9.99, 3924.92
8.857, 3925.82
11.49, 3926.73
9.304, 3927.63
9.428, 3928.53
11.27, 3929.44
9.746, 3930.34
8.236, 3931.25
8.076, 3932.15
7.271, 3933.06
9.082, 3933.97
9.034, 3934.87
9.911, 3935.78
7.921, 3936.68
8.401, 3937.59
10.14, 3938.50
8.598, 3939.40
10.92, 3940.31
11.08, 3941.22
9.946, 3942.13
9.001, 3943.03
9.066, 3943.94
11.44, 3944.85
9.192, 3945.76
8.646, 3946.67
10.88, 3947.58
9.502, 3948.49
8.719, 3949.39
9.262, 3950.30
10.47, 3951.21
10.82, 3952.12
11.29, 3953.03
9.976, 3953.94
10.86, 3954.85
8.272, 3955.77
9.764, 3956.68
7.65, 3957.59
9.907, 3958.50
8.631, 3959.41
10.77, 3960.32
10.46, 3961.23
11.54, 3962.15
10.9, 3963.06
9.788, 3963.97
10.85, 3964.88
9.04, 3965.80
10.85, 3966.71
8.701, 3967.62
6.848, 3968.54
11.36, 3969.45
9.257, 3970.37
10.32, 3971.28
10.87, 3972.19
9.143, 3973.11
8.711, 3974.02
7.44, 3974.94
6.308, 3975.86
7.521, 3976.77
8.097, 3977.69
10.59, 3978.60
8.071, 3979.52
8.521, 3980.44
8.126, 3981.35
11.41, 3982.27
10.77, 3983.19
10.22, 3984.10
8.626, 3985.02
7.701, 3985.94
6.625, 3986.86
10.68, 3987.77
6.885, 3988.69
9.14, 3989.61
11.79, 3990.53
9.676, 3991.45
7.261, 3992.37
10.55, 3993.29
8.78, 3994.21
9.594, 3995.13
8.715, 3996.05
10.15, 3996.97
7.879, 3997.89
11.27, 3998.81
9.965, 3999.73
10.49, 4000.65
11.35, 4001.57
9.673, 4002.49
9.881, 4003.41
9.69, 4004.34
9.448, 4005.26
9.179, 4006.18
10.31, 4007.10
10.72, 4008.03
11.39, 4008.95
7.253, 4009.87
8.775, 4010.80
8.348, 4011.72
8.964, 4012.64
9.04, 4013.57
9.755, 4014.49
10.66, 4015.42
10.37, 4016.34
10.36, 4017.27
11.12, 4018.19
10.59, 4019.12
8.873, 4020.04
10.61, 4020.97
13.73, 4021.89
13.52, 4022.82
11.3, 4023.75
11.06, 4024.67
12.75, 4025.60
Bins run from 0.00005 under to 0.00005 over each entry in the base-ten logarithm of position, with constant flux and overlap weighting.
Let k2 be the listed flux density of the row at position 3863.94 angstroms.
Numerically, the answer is 12.33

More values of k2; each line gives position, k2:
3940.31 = 10.92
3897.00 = 9.642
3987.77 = 10.68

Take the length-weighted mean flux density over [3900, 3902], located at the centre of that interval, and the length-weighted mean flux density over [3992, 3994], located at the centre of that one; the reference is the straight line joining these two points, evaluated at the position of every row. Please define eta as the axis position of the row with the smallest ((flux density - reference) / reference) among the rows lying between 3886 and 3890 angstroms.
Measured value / 3888.04 angstroms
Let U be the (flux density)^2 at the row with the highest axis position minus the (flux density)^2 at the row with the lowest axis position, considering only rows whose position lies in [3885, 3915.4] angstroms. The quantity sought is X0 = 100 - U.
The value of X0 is 154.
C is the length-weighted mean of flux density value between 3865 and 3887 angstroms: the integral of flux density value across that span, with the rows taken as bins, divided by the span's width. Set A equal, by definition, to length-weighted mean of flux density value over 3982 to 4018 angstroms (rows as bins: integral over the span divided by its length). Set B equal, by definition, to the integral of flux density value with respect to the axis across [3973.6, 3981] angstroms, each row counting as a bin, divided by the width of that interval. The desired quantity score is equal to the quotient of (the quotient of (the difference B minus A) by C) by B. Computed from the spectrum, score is -0.015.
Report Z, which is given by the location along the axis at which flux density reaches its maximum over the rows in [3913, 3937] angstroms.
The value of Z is 3917.69 angstroms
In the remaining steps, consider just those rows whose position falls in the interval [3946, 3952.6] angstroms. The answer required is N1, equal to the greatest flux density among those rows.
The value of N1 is 10.88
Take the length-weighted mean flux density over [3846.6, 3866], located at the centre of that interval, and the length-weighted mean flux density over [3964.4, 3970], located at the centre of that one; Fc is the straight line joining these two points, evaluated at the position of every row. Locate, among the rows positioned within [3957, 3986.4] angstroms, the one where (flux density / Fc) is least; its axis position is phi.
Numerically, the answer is 3975.86 angstroms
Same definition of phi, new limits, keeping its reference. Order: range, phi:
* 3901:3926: 3920.40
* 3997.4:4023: 4009.87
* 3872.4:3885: 3883.56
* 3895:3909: 3897.90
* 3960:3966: 3965.80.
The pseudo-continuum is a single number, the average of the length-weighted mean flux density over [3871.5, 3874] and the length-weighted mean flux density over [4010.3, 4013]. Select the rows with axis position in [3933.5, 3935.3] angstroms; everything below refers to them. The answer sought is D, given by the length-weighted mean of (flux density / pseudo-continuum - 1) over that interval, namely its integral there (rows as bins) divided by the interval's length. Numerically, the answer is -0.09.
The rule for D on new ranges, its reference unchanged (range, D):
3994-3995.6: -0.06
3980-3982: -0.13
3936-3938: -0.15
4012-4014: -0.10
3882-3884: -0.02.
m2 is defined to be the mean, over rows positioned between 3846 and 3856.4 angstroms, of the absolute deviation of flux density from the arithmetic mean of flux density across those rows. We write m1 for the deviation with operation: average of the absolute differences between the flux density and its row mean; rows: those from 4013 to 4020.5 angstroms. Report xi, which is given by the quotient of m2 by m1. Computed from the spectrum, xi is 1.8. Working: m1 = 0.7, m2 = 1.21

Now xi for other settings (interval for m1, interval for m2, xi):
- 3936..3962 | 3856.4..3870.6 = 1.8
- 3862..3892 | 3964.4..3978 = 0.9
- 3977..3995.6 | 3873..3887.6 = 1.0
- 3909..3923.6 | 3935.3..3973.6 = 0.9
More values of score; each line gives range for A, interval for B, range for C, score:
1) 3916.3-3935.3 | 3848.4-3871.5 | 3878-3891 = 0.013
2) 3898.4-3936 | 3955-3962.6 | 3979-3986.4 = -0.001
